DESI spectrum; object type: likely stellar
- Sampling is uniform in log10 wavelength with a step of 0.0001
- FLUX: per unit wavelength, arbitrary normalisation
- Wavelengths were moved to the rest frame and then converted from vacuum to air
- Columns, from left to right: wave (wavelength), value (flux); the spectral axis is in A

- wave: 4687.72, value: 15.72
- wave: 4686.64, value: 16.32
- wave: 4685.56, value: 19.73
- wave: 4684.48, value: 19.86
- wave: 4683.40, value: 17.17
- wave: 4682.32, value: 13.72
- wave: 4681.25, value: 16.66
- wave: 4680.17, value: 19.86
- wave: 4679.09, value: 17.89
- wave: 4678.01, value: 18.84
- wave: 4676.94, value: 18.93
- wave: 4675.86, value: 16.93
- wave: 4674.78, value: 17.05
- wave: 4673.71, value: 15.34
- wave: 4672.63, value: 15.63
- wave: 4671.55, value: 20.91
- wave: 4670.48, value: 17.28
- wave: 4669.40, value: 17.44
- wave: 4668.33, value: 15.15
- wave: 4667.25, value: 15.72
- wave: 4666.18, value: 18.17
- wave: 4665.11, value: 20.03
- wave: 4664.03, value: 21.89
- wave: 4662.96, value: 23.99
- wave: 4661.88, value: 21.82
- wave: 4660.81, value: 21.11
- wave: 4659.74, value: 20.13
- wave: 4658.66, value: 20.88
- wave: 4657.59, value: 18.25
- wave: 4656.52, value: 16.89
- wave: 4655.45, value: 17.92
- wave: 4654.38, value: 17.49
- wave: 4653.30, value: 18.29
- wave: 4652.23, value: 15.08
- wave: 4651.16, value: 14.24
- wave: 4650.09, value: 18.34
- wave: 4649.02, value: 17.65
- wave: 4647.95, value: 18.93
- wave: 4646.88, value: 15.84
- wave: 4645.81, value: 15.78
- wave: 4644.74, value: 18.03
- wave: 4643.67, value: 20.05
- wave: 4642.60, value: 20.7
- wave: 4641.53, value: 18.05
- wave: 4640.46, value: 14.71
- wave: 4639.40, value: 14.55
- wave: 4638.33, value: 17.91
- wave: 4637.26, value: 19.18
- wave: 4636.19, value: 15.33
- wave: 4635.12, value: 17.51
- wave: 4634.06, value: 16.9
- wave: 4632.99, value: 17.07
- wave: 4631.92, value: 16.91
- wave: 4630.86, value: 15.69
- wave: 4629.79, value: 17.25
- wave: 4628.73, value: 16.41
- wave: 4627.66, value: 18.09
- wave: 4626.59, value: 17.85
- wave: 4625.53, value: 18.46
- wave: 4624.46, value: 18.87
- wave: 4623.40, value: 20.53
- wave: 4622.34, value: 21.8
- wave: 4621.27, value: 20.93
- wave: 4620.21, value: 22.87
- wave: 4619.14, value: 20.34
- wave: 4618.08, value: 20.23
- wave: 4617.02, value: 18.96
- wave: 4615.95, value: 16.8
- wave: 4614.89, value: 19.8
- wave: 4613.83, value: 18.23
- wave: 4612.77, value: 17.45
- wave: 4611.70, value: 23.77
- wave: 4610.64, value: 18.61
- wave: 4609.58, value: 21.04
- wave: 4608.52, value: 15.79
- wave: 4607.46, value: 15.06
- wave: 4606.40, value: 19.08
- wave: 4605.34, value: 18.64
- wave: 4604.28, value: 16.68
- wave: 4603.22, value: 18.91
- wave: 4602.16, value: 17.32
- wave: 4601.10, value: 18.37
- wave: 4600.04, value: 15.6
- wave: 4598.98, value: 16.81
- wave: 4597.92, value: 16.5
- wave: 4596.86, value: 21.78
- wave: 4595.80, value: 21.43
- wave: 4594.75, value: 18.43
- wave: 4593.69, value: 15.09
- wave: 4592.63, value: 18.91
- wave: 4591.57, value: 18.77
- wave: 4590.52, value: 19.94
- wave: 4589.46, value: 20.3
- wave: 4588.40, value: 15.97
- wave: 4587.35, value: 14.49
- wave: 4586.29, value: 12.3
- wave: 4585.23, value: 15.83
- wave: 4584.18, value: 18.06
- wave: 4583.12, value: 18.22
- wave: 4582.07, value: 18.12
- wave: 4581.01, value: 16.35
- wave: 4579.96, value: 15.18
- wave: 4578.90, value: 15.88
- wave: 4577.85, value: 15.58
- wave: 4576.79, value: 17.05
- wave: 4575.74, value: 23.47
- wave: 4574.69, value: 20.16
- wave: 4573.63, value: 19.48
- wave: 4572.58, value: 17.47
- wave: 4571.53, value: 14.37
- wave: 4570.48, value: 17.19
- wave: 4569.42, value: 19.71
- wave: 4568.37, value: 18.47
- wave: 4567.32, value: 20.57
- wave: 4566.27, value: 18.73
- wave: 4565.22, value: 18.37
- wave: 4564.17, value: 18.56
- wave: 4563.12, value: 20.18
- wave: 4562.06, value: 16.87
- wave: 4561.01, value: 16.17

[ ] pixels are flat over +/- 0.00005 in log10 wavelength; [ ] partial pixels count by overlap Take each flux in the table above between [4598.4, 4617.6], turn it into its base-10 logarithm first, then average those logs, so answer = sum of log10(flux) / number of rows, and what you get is 1.257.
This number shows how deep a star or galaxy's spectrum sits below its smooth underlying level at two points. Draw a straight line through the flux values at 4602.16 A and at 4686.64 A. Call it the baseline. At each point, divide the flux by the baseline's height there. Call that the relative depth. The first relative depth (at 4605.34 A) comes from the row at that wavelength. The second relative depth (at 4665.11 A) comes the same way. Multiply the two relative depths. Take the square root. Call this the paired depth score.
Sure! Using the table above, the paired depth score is 1.14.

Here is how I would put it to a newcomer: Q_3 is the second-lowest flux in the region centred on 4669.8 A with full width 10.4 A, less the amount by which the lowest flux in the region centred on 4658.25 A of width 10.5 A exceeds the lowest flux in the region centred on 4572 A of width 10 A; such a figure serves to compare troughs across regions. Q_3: 12.8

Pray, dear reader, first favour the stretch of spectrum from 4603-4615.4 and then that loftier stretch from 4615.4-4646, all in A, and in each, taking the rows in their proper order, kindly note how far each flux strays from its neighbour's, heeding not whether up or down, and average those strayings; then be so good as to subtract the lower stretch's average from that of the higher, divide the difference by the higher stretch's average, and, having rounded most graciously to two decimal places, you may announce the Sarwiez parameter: -0.92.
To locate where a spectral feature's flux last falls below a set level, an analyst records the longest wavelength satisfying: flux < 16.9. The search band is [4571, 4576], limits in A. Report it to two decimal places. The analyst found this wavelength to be 4571.53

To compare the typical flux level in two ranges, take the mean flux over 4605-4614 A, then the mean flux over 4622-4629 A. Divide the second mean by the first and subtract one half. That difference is 0.51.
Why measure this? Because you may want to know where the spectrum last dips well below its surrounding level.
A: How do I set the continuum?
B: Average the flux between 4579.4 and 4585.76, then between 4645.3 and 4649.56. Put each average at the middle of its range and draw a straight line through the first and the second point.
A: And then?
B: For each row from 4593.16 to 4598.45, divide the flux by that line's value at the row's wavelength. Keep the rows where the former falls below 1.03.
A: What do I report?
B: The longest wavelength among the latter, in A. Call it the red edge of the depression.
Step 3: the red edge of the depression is 4597.92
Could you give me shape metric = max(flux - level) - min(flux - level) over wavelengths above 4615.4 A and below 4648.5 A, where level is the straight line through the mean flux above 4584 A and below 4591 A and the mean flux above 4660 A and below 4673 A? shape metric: 9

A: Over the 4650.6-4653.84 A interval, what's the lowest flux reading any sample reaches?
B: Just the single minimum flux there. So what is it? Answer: 14.24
